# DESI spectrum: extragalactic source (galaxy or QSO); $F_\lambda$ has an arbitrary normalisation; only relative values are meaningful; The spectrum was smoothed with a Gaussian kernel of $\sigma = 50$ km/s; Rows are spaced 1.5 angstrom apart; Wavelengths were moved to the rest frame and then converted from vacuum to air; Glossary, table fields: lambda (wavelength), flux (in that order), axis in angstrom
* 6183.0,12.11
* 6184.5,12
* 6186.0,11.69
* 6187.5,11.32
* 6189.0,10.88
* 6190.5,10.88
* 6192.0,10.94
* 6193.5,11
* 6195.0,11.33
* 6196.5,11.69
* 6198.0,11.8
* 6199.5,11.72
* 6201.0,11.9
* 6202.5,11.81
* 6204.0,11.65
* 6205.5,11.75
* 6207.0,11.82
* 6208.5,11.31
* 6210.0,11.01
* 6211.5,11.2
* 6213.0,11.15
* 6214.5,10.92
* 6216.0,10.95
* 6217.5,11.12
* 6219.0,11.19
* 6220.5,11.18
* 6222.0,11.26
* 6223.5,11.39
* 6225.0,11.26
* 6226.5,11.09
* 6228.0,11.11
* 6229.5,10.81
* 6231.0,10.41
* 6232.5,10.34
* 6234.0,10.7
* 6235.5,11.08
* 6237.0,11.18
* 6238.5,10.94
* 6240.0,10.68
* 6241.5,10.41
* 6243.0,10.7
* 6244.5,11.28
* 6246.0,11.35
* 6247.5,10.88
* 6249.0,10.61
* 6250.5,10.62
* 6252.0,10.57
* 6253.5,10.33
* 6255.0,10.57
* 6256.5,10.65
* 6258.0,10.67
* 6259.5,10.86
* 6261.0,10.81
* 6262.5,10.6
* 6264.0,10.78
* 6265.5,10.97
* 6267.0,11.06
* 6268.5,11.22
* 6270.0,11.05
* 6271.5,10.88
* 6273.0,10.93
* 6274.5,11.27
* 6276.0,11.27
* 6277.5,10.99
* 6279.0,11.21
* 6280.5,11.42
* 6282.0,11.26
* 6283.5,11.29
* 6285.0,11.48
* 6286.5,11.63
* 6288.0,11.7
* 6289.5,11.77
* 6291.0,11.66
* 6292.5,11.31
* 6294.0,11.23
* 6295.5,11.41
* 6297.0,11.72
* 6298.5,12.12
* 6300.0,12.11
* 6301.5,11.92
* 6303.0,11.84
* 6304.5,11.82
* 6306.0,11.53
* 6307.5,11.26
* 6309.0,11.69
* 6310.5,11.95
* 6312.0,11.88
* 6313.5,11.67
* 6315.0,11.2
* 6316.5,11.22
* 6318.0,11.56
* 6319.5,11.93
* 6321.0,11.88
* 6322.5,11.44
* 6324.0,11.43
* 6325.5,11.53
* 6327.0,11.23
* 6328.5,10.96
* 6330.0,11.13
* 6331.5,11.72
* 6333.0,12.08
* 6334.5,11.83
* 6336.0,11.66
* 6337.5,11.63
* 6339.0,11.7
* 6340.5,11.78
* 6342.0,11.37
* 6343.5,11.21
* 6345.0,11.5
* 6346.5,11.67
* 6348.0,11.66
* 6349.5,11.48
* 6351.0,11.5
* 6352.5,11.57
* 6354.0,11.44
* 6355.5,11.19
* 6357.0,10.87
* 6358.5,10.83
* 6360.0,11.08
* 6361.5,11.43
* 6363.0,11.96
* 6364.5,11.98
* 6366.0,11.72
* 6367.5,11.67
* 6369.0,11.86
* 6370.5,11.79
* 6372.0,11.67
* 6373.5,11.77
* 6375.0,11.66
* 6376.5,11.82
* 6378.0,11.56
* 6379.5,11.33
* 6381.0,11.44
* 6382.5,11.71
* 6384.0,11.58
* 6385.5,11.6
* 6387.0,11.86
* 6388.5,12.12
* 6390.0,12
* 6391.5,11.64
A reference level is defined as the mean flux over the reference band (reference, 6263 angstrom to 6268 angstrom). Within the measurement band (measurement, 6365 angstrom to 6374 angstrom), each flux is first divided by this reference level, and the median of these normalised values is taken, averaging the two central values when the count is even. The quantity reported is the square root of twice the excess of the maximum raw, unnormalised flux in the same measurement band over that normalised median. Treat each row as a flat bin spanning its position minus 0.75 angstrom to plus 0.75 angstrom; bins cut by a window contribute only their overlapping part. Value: 4.64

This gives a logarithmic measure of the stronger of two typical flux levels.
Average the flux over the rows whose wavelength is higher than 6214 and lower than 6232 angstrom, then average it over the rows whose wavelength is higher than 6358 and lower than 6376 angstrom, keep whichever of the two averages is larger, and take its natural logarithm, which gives 2.45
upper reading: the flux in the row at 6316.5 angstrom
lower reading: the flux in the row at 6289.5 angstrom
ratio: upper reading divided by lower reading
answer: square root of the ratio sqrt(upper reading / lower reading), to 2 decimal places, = 0.98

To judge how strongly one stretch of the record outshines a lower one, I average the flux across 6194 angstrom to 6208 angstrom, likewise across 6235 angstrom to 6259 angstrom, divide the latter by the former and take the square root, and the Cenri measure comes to 0.96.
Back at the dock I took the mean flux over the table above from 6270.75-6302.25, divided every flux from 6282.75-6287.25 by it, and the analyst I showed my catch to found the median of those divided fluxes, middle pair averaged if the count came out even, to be 1.00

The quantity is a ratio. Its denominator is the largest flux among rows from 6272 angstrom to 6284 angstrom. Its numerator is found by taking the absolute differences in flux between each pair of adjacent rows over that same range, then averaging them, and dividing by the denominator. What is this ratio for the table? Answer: 0.016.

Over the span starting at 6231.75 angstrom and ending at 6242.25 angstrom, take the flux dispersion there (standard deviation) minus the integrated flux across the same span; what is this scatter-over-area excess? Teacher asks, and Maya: -113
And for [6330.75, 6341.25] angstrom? -123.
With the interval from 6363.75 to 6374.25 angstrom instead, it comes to -124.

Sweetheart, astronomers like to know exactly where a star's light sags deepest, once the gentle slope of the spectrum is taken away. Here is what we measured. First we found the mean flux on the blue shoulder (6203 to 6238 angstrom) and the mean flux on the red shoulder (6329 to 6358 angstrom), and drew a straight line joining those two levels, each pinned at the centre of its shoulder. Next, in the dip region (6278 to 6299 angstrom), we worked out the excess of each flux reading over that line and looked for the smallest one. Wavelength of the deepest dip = 6294.0 angstrom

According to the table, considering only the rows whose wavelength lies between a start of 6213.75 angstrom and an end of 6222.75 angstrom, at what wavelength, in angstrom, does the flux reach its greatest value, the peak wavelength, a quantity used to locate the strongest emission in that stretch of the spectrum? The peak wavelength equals 6222.0 angstrom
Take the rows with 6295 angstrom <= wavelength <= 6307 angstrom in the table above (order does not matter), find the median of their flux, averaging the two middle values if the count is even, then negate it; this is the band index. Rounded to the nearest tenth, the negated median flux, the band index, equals -11.8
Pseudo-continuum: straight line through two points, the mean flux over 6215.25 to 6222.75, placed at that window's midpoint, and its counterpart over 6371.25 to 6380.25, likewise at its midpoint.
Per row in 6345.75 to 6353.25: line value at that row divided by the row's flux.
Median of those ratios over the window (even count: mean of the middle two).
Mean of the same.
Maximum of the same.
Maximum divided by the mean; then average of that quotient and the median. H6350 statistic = 1.00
